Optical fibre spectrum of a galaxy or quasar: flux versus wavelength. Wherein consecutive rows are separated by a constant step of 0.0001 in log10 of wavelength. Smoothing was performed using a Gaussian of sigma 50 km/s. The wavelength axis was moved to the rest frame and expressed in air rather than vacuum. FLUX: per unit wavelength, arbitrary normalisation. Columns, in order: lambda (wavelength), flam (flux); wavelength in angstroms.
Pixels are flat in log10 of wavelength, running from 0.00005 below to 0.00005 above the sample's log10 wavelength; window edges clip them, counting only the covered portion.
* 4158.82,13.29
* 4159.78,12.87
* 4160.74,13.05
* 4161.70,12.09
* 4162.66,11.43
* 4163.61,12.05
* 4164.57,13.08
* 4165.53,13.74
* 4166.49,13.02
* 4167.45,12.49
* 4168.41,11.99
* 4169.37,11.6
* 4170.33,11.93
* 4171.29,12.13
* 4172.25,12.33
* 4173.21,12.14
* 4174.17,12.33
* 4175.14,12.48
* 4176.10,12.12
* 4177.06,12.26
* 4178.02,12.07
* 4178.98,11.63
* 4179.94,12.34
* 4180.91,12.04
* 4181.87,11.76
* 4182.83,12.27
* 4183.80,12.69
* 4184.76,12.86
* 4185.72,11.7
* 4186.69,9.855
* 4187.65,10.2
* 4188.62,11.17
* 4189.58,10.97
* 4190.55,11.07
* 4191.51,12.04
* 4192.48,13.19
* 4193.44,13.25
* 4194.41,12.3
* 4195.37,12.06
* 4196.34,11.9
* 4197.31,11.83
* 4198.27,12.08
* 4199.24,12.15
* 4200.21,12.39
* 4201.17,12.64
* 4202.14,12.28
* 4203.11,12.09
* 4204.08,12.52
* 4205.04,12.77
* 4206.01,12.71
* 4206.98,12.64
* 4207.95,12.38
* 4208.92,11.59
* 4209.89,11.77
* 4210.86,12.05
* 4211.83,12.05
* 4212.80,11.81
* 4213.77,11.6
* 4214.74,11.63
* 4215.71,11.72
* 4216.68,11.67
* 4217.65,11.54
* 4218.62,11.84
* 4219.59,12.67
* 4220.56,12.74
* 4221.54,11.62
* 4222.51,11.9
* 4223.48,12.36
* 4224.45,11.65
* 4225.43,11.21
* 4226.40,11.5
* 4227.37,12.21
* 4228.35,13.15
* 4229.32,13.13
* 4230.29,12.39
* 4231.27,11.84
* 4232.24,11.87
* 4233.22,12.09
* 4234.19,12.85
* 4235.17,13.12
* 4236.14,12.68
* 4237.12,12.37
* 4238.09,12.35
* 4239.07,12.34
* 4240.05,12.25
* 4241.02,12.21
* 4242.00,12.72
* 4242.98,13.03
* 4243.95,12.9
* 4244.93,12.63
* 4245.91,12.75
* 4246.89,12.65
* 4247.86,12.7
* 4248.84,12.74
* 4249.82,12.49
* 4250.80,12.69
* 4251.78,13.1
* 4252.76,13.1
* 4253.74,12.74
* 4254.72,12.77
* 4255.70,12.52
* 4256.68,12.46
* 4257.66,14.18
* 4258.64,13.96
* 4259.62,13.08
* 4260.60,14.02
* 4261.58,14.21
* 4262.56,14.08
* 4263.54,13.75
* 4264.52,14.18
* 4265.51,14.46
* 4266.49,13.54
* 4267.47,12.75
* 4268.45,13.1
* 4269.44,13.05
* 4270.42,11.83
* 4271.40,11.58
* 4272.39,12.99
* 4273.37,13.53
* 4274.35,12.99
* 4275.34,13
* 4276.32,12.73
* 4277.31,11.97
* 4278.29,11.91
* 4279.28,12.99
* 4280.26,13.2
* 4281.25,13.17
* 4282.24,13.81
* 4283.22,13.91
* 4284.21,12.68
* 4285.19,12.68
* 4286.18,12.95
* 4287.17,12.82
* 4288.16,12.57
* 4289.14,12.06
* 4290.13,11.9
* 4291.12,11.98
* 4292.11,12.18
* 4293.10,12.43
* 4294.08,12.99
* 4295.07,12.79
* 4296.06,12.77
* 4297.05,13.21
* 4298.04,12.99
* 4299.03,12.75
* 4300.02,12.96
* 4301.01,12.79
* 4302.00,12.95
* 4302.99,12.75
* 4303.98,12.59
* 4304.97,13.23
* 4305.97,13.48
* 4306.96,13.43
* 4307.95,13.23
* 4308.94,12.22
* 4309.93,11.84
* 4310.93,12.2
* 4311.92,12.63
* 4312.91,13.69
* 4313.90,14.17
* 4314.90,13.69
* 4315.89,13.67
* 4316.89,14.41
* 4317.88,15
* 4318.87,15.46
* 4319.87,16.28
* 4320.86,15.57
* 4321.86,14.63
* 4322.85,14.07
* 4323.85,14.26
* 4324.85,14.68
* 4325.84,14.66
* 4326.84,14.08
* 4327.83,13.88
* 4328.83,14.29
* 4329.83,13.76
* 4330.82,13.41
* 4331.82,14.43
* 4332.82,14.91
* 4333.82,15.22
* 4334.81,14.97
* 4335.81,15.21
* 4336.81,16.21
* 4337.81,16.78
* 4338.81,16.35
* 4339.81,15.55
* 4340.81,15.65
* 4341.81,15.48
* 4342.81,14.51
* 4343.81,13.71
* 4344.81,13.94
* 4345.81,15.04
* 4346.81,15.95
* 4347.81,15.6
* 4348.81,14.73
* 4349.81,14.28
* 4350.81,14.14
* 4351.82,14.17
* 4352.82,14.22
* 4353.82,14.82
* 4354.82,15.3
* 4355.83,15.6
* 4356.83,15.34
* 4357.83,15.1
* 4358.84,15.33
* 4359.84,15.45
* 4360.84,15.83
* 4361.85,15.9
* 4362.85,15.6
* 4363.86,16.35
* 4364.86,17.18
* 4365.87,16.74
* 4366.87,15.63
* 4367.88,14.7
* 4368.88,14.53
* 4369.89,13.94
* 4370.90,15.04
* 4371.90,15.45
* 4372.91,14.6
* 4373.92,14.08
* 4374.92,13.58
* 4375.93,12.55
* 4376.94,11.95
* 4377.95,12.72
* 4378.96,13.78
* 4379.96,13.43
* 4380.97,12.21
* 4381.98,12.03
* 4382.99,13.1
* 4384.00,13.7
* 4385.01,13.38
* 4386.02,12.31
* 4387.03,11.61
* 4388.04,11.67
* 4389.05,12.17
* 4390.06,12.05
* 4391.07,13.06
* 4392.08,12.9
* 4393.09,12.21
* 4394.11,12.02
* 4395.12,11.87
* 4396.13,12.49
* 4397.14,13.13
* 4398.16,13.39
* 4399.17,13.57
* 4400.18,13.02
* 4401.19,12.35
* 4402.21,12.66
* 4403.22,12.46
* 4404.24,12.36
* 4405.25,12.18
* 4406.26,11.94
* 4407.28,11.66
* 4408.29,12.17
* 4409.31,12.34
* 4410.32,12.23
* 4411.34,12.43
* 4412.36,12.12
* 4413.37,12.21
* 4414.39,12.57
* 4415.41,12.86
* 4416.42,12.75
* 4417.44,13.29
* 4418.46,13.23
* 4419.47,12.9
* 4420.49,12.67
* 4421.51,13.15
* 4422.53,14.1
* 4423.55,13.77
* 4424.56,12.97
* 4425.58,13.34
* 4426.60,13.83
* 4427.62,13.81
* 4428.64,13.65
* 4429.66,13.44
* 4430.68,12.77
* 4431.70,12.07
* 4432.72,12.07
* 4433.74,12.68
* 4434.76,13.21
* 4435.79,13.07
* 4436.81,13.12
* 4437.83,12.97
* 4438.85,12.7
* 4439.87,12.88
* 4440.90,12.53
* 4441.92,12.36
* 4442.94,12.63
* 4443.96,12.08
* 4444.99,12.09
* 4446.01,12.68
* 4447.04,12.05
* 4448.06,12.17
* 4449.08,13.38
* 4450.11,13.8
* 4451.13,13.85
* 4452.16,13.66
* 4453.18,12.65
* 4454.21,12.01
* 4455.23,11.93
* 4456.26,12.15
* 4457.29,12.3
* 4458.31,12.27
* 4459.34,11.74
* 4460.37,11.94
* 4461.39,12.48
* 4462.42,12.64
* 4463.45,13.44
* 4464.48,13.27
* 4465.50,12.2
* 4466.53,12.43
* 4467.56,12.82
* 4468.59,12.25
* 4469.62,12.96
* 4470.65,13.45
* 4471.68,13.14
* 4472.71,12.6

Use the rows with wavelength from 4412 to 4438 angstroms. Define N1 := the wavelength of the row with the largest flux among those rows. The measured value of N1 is 4422.53 angstroms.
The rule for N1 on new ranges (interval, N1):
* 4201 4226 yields 4205.04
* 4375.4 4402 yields 4378.96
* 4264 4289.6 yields 4265.51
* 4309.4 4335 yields 4319.87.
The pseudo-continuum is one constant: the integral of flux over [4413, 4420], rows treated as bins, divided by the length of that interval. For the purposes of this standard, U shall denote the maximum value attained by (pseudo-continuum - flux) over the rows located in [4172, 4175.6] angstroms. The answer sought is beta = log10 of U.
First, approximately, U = 0.70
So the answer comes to -0.2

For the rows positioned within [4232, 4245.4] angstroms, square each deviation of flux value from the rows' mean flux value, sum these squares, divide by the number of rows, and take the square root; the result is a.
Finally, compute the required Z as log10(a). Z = -0.4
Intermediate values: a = 0.4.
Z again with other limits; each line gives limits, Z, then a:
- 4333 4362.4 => -0.1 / 0.7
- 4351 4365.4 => -0.1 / 0.8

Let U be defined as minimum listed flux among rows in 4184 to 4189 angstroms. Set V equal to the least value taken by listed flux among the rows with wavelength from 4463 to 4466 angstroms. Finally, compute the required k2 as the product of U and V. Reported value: 120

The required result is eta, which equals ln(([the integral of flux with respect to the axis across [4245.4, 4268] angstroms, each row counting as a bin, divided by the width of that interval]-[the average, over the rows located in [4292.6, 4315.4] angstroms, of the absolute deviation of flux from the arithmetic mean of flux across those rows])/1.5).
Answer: 2.15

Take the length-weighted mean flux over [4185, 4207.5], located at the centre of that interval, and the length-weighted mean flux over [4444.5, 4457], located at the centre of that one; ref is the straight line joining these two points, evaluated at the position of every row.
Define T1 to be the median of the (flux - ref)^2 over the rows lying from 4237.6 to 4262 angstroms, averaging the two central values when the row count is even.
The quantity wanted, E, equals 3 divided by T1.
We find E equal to 9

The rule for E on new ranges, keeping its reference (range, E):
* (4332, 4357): 0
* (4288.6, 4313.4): 12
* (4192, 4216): 27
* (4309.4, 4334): 1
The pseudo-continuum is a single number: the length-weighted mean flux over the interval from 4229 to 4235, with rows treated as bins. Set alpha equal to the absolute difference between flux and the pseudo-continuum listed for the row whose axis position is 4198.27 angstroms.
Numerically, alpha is 0.29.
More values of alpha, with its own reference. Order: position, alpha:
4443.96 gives 0.29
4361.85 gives 3.53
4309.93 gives 0.53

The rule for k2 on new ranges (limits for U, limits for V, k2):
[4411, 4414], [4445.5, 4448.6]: 146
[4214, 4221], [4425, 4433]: 139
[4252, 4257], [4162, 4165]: 142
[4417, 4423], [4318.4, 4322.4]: 185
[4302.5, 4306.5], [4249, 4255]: 157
